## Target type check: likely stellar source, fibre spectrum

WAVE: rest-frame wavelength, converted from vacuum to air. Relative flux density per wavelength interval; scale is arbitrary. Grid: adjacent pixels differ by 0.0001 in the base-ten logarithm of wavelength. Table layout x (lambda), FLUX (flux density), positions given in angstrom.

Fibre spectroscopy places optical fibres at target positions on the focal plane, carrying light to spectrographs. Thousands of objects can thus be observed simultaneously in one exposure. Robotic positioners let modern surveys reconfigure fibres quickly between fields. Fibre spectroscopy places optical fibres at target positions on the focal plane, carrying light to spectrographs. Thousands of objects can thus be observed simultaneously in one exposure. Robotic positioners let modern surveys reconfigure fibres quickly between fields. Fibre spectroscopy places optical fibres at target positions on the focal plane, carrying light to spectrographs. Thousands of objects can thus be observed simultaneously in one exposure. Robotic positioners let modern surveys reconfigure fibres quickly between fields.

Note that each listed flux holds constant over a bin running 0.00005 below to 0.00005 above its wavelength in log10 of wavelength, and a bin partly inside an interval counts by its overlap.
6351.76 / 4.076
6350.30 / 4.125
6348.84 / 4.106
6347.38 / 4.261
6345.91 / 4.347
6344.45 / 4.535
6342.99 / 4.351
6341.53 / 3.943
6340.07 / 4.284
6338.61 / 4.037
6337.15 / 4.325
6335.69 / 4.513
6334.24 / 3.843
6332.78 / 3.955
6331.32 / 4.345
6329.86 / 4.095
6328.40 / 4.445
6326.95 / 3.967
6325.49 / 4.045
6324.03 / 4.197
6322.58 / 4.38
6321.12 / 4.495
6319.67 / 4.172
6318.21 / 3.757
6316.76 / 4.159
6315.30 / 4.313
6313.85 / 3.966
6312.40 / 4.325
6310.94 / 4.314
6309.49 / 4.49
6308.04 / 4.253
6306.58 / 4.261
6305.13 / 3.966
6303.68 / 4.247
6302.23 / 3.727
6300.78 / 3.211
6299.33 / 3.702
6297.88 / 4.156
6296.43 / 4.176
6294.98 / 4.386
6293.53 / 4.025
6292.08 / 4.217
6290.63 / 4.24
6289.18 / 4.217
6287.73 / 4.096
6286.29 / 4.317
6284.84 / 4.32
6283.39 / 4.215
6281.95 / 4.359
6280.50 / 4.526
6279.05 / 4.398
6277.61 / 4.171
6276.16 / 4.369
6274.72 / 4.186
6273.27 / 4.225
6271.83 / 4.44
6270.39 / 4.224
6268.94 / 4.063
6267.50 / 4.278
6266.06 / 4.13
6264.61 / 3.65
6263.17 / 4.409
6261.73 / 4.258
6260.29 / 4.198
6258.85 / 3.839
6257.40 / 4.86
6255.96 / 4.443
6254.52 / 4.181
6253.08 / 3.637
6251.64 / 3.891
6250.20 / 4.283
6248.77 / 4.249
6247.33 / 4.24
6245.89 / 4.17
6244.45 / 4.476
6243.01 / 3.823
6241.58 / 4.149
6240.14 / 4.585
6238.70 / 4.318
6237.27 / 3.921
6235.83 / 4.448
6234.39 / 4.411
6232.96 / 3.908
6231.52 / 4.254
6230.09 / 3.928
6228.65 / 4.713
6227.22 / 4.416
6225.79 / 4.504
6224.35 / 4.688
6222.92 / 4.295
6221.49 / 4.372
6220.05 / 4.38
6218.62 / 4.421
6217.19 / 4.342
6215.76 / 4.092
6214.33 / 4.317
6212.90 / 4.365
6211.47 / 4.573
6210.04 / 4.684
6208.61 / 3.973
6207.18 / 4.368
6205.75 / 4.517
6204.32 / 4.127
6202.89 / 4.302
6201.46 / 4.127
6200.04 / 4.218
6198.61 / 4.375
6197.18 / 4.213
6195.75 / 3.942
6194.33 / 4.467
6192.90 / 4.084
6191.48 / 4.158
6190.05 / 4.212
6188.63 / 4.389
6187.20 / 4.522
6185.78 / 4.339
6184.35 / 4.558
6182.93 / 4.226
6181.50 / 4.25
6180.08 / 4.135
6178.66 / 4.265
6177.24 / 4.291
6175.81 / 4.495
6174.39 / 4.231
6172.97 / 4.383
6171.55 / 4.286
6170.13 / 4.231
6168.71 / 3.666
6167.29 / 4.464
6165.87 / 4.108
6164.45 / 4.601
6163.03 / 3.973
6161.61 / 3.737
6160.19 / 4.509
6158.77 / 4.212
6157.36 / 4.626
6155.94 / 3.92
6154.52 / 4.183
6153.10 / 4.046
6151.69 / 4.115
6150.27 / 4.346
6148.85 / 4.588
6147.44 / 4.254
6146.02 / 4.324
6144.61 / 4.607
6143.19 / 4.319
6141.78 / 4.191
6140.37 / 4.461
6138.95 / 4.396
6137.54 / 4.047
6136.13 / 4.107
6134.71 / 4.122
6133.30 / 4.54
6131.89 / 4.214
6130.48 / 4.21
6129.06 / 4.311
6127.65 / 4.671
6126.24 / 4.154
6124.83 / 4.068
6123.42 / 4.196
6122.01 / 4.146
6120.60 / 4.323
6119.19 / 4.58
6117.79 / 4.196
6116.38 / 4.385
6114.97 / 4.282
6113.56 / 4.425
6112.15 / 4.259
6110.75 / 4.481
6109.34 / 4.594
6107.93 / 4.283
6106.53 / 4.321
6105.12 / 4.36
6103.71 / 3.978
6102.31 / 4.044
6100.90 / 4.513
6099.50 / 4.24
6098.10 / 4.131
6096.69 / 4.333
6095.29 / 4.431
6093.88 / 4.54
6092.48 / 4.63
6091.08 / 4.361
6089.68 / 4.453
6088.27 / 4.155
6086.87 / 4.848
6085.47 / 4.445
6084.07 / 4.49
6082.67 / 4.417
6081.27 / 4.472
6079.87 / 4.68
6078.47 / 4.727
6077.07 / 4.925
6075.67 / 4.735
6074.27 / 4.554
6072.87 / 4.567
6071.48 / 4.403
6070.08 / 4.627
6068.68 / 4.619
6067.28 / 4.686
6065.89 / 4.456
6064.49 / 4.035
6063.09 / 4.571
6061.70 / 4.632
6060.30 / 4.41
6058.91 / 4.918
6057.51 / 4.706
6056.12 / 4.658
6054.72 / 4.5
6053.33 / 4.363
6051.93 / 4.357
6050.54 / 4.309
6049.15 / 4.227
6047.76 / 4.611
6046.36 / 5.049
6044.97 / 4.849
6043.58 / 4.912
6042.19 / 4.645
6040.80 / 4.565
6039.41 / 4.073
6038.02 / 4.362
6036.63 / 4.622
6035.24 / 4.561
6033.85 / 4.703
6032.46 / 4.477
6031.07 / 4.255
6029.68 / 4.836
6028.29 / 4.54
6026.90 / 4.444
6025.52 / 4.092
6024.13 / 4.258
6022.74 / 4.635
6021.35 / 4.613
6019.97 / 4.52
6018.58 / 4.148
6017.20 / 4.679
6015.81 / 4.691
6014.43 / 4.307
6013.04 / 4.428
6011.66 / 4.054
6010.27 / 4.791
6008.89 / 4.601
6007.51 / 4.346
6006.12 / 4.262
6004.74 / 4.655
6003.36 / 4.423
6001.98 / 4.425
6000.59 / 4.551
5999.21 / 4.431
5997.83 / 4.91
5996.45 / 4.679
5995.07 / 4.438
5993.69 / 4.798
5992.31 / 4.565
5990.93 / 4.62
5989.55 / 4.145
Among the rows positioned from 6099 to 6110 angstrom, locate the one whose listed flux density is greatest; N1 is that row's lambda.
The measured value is 6109.34 angstrom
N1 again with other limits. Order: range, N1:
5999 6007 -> 6004.74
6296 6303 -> 6296.43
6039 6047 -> 6046.36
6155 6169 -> 6157.36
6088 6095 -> 6092.48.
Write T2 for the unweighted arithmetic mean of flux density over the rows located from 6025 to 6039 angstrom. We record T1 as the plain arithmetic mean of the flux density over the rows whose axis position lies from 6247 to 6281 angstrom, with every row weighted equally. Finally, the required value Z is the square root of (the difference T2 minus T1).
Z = 0.52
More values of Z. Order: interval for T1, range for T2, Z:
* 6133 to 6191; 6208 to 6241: 0.26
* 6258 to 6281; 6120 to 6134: 0.27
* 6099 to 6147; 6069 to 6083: 0.55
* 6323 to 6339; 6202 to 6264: 0.36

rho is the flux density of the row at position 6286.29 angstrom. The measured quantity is 4.317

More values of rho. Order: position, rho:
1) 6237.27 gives 3.921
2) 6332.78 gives 3.955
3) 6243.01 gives 3.823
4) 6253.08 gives 3.637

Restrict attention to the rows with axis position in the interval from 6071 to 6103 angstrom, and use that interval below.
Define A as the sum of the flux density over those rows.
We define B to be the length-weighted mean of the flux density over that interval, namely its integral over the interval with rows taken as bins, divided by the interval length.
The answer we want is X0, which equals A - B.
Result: 99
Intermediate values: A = 103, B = 4.483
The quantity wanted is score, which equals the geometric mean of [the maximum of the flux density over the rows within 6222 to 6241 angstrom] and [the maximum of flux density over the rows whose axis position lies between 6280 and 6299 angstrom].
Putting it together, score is 4.62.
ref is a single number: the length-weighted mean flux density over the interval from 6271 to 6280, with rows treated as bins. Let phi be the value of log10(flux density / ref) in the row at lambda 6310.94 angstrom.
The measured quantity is 0.001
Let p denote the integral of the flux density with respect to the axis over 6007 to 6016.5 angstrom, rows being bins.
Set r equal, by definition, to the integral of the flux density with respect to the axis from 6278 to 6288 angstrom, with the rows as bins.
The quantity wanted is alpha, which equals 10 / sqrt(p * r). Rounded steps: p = 42.4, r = 43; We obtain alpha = 0.233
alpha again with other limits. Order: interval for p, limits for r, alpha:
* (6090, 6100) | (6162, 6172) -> 0.234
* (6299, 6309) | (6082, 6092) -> 0.239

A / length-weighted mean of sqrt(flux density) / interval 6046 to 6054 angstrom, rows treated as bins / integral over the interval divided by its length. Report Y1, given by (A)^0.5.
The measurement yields 1.45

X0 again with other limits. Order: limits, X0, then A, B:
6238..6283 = 127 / 131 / 4.227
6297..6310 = 32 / 36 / 3.996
